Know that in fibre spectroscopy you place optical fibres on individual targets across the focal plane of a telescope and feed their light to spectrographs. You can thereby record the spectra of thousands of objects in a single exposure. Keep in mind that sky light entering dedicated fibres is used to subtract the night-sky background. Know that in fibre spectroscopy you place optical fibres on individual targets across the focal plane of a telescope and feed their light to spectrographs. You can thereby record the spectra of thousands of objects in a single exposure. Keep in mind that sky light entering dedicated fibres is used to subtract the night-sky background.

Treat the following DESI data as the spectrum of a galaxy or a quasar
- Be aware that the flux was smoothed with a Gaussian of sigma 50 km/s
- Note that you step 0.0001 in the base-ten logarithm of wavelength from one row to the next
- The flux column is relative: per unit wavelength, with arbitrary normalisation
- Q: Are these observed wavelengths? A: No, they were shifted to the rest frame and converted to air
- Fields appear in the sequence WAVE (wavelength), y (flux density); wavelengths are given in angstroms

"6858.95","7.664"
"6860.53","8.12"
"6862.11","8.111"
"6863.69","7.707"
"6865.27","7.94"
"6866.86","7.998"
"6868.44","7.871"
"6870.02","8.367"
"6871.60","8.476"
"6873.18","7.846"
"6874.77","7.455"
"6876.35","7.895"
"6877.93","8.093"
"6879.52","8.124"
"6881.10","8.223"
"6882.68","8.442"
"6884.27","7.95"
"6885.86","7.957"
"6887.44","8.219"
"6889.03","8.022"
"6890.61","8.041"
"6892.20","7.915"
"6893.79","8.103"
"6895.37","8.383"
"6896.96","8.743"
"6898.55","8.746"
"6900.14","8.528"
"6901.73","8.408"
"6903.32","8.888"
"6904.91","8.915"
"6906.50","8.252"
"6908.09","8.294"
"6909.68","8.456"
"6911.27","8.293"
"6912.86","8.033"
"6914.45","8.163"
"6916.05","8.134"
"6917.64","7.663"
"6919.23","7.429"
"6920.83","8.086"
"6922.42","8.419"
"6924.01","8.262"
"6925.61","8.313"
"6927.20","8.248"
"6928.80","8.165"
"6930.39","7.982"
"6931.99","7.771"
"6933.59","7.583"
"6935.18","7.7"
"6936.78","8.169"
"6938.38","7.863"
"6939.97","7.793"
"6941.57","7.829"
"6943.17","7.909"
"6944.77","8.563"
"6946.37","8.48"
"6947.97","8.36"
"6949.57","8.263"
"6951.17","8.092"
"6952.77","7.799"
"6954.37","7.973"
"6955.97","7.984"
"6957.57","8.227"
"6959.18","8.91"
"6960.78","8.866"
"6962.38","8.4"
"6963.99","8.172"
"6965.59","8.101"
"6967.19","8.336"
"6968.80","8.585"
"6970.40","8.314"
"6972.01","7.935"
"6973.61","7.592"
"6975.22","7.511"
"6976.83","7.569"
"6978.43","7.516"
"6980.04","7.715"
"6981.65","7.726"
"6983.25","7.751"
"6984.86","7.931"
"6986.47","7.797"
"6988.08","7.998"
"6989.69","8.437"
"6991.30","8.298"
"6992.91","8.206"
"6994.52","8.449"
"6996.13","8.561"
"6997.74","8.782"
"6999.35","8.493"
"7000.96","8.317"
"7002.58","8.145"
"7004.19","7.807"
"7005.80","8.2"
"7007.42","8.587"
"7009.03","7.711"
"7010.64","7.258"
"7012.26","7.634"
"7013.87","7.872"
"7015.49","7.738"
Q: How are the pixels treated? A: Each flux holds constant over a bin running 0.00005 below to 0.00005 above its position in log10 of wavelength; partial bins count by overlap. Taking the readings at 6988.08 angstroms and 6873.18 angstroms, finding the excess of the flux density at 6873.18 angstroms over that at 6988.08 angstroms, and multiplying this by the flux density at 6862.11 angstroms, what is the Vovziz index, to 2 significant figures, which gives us -1.2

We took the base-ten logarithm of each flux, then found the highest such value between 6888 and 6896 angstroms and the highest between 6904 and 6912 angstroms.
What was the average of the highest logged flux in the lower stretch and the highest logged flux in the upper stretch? 0.937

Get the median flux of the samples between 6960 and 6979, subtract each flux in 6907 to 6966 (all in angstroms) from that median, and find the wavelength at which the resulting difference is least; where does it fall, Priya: 6959.18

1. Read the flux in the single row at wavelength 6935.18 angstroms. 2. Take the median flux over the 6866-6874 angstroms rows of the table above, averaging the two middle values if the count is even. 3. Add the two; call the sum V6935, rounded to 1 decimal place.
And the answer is 15.7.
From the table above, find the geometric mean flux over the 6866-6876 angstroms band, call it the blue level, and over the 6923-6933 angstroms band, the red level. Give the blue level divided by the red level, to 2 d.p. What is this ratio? 0.98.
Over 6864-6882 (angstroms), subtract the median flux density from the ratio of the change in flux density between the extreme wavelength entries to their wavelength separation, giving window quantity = -7.98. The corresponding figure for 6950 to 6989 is -7.98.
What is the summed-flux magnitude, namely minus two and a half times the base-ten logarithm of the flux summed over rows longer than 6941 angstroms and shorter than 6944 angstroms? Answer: -2.99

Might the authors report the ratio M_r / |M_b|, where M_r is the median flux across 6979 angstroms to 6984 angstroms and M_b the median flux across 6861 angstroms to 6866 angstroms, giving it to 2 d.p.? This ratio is 0.97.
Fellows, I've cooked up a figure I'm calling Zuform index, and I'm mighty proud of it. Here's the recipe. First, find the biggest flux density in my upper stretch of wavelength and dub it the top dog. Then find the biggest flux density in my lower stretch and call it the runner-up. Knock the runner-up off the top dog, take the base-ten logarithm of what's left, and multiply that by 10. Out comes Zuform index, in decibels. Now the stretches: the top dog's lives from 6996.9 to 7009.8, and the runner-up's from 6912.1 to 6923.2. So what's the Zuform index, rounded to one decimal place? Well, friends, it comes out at -4.4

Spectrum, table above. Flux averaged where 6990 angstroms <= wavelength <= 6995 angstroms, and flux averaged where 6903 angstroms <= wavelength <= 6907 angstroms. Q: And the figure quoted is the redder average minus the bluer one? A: -0.37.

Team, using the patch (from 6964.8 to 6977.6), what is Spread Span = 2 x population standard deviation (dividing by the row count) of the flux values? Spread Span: 0.76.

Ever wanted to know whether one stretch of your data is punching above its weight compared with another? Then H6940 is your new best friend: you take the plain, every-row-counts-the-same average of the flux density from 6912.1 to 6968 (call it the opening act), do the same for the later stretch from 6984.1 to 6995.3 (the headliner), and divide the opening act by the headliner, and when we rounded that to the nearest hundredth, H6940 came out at 0.99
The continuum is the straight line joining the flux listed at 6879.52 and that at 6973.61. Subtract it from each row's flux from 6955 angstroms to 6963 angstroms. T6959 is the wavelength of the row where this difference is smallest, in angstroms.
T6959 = 6955.97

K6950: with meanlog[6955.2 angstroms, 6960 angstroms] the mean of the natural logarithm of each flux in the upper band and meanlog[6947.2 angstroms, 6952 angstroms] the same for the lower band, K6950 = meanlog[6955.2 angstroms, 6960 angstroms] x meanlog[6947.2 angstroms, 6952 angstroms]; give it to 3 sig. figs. 4.48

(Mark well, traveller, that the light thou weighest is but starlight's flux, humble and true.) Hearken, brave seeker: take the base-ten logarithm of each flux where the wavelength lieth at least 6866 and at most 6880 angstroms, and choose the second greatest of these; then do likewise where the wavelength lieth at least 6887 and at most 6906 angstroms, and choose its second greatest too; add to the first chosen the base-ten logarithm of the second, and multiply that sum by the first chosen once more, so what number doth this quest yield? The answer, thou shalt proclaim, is 0.83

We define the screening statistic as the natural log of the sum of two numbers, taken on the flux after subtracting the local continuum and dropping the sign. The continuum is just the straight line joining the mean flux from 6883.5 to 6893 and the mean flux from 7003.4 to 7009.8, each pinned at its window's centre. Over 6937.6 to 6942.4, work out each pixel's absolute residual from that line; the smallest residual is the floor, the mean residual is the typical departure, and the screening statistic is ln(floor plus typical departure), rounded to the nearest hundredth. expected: -0.93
